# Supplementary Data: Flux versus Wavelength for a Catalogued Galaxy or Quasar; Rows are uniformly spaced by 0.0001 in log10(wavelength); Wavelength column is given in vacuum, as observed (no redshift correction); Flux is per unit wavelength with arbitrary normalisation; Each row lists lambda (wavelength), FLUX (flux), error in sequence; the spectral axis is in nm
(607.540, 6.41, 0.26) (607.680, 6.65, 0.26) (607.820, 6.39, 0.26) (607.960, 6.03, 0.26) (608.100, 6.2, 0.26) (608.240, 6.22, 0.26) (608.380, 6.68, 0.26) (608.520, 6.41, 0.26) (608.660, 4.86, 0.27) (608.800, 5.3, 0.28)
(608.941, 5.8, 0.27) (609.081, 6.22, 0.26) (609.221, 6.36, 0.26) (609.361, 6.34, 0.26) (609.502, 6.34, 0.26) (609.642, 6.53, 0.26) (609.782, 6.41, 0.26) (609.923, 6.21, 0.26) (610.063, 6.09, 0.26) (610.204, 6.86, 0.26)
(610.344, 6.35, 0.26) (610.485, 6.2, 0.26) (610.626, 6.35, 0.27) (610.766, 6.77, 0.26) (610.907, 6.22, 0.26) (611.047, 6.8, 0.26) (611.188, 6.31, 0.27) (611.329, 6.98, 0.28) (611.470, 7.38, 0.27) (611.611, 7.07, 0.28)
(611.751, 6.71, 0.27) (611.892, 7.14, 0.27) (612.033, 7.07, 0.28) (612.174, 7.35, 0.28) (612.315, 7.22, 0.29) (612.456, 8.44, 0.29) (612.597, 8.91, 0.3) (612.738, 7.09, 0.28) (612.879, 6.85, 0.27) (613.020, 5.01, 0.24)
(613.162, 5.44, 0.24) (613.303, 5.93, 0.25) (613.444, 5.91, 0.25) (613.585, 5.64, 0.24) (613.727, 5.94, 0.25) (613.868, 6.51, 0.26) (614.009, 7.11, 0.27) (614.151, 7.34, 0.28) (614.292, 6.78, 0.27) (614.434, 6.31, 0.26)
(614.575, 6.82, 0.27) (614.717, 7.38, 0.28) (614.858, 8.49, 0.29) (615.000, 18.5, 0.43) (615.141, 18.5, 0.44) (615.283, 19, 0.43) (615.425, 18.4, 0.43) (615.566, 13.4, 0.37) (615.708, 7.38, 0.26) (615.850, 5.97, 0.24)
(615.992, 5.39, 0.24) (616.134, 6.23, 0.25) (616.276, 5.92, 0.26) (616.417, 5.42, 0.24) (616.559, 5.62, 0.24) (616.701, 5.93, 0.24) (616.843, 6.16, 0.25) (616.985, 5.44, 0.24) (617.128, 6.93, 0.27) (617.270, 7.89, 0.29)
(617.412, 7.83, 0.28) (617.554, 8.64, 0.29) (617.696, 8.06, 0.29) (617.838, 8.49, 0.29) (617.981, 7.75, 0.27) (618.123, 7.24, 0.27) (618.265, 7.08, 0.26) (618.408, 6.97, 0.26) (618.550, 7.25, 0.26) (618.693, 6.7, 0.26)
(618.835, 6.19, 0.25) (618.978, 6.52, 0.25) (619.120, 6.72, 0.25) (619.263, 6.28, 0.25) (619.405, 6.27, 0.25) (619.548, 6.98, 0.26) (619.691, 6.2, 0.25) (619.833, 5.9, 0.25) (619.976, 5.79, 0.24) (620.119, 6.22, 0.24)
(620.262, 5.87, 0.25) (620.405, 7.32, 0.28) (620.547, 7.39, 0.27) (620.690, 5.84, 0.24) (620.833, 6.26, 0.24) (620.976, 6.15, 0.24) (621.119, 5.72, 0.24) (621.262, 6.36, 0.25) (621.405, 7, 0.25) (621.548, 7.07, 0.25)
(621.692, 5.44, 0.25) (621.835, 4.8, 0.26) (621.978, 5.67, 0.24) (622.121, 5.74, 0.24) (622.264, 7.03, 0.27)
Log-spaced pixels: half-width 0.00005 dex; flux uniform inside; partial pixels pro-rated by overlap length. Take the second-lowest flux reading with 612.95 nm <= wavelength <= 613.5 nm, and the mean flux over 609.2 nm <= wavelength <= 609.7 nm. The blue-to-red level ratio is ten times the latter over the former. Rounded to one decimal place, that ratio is 11.8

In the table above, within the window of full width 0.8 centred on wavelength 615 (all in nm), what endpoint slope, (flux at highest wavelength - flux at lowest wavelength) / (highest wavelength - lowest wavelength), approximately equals 20.5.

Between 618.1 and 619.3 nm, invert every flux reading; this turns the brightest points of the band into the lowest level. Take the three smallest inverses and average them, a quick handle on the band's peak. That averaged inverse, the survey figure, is 0.14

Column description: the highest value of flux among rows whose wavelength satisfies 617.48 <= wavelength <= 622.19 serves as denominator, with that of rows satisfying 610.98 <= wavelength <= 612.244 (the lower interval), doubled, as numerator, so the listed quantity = 1.7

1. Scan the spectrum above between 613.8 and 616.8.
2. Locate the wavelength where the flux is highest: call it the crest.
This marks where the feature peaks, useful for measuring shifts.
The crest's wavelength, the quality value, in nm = 615.283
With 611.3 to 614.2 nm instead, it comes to 612.597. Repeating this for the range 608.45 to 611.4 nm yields 611.329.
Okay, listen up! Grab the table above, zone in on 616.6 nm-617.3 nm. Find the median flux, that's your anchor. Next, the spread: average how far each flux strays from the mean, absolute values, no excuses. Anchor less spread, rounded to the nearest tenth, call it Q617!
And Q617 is 5.4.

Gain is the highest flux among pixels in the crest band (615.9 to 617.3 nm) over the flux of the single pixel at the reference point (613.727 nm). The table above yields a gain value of 1.33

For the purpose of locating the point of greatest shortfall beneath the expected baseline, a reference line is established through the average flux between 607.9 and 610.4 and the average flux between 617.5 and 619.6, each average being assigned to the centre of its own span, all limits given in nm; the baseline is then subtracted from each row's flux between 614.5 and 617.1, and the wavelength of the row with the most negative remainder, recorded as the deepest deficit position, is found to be 616.985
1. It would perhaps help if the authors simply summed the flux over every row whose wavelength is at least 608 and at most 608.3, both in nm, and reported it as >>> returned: 12.4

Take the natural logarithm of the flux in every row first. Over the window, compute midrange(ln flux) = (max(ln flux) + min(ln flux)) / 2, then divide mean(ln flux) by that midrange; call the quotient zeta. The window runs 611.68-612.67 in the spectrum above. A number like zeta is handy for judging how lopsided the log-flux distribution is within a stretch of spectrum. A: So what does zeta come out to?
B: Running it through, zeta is 0.99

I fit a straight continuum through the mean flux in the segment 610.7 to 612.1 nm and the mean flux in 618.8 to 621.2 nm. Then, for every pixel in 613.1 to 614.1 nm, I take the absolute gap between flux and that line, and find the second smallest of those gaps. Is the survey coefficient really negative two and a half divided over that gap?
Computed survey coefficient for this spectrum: -5.9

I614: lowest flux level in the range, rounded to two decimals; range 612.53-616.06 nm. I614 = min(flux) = 5.01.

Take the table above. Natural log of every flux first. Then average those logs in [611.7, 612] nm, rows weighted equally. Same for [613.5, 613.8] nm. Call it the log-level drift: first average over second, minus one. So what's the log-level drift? 0.10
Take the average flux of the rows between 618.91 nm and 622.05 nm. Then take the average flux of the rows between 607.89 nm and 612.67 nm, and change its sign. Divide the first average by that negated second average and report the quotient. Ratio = -0.950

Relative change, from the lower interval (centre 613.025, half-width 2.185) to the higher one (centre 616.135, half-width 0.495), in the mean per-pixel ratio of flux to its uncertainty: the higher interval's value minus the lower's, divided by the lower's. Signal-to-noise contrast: -0.08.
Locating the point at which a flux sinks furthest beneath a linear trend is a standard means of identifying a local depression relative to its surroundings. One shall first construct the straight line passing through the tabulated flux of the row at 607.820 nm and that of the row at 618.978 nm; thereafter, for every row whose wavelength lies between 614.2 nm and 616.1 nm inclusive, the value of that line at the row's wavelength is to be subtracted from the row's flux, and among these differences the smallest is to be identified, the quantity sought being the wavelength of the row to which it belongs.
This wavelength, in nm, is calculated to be 615.992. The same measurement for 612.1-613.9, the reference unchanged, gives 613.020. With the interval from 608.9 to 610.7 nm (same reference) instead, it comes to 608.941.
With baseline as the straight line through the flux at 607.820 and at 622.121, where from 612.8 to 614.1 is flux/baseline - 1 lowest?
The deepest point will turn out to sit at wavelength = 613.020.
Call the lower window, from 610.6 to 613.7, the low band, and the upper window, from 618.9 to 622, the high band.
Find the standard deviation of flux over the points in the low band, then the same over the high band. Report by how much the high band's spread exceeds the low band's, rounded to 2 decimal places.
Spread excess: -0.26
